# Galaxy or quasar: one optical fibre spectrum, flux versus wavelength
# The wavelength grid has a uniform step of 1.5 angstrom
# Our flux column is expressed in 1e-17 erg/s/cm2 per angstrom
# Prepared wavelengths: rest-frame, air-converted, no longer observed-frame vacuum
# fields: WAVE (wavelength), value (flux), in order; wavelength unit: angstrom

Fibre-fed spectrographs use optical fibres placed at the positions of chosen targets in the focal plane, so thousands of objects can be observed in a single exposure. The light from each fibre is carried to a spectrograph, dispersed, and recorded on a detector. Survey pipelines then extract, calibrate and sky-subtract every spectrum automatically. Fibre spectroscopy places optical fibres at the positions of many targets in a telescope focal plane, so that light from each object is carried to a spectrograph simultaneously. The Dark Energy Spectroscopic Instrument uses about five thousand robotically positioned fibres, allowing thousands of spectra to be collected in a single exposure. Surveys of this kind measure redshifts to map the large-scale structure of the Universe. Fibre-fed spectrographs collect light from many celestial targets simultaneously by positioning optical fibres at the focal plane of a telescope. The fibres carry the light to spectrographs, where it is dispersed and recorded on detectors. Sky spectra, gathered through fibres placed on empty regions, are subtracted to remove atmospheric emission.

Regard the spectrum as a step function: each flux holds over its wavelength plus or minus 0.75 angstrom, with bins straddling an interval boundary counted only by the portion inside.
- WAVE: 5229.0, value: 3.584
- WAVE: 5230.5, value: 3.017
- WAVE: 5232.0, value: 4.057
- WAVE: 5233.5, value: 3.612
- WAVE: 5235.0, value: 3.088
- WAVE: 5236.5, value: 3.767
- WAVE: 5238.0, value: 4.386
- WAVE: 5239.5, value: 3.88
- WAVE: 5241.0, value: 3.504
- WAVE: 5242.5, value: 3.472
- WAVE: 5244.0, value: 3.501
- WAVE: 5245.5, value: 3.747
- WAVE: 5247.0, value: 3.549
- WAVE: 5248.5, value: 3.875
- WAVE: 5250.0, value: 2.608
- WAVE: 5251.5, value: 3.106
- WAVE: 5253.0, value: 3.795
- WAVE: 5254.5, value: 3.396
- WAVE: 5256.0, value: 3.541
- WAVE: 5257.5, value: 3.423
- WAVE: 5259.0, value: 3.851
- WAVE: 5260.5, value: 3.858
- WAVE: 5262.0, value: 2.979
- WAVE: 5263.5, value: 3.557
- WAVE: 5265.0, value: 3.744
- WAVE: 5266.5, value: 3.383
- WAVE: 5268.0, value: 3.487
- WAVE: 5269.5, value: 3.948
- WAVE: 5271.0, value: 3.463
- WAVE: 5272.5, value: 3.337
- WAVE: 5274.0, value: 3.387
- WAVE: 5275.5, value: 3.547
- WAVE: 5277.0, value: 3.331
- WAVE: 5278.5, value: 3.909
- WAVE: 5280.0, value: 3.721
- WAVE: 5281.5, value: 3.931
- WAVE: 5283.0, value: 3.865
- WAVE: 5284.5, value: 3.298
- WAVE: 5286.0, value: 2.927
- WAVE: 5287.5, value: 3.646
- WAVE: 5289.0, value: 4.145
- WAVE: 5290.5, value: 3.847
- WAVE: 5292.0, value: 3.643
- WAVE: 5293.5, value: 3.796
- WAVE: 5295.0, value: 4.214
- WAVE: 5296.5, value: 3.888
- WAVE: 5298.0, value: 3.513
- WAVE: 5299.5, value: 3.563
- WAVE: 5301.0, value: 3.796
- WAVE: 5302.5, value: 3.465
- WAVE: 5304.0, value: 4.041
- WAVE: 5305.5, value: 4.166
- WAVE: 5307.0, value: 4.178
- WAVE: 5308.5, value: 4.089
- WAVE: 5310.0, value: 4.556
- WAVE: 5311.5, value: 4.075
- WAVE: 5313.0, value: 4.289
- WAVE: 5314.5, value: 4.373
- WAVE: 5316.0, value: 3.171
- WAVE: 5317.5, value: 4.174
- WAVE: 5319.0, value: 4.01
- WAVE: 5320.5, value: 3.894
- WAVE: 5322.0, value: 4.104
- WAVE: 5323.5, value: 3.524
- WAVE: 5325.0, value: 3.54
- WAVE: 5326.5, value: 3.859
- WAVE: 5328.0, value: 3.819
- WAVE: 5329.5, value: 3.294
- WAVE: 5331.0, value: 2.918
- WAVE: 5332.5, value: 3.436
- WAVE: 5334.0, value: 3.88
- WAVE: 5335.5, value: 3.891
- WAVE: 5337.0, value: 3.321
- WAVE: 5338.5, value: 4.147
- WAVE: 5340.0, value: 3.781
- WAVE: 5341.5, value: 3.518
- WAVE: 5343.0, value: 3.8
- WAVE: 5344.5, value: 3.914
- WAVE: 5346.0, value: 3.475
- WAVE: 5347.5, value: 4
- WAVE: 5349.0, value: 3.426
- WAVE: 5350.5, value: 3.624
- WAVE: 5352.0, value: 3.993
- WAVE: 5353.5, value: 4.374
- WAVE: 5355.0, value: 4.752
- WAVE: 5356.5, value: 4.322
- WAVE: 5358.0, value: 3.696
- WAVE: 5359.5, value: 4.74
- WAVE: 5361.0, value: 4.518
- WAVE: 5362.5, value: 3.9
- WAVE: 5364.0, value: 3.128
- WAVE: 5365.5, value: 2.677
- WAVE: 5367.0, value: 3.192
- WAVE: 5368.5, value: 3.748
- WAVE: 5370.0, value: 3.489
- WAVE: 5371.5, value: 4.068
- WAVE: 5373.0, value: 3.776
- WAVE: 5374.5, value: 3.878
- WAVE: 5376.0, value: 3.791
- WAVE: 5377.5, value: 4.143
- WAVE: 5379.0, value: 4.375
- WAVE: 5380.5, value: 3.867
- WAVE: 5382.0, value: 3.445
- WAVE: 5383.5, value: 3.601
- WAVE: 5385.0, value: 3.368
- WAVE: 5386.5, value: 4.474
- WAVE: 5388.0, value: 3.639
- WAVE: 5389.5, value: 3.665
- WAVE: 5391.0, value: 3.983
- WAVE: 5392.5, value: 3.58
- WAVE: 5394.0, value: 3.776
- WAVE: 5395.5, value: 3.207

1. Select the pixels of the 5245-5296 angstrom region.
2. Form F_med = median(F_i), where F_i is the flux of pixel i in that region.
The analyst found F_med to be 3.60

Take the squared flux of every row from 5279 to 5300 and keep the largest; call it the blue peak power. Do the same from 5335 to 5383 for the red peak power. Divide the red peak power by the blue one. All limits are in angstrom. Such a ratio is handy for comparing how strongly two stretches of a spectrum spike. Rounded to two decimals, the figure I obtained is 1.27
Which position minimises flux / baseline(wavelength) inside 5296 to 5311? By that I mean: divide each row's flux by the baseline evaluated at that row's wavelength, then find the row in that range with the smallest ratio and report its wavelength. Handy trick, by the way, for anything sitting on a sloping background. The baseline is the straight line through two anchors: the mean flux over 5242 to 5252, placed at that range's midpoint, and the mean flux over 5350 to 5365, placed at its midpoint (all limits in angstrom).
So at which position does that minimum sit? 5302.5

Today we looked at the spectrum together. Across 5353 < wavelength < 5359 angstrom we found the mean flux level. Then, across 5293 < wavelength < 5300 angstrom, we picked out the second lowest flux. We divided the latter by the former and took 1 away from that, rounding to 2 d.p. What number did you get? -0.17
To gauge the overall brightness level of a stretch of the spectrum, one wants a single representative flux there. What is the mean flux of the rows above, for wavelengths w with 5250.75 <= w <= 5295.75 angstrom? 3.60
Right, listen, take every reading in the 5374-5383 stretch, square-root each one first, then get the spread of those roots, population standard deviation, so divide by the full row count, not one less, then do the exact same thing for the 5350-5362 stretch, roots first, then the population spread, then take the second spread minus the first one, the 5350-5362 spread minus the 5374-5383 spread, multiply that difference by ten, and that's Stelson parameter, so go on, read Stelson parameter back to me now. 0.3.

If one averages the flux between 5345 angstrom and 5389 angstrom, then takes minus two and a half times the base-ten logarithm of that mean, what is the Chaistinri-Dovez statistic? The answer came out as -1.46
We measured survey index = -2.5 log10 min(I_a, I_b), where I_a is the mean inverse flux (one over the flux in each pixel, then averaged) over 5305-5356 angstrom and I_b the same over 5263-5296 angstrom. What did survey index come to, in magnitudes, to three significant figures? 1.46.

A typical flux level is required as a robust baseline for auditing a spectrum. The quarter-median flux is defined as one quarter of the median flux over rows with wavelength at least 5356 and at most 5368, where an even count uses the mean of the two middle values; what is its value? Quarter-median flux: 0.95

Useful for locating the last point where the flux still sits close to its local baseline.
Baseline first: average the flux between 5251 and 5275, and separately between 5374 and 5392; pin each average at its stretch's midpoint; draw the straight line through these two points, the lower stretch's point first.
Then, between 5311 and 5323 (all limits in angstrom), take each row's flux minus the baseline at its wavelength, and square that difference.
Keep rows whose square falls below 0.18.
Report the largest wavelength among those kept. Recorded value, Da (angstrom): 5322.0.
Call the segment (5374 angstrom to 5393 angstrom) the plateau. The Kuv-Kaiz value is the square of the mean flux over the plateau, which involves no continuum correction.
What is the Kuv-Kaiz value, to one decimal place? 14.7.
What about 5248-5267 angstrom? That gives 12.0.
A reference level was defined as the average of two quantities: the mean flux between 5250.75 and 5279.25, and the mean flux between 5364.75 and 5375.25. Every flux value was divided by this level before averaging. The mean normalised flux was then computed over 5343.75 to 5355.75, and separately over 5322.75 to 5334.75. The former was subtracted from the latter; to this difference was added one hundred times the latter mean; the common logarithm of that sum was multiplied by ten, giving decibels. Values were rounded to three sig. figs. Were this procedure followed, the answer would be 20.0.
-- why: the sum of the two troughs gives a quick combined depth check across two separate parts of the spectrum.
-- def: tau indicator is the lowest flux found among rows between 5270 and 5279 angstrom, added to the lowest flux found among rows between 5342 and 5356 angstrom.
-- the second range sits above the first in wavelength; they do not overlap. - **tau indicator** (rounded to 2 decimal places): 6.76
